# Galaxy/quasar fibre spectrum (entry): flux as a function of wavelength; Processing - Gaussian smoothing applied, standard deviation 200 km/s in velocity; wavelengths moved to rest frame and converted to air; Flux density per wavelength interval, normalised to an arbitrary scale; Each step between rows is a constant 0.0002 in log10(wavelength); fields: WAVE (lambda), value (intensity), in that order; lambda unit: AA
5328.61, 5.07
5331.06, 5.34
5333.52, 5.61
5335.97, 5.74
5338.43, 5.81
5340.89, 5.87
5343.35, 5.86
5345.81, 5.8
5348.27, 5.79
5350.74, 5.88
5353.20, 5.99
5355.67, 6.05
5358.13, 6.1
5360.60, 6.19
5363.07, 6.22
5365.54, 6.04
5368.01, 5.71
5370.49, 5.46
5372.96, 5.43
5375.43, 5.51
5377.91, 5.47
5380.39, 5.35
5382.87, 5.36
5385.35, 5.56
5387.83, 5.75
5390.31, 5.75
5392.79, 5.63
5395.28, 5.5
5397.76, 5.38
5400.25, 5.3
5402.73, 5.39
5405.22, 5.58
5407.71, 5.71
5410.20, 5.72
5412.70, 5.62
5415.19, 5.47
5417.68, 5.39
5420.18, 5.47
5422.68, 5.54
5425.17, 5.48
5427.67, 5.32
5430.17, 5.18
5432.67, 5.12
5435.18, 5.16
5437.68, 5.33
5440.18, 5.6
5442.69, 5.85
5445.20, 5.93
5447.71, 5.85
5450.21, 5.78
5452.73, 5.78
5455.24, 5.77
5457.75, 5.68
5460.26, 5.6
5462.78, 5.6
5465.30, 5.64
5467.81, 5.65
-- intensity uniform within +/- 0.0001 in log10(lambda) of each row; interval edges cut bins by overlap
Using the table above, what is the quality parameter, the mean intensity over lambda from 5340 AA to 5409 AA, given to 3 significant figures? 5.70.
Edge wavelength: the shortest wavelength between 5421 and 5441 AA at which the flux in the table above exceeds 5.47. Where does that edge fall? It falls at 5422.68 AA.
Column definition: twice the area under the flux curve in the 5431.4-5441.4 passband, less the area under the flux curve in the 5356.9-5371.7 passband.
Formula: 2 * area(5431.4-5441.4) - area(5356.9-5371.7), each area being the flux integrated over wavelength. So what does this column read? 18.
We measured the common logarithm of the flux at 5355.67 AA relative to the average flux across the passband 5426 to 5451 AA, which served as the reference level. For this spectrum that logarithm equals 0.04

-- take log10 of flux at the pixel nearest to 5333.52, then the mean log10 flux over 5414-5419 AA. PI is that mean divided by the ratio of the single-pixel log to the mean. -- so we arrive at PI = 0.721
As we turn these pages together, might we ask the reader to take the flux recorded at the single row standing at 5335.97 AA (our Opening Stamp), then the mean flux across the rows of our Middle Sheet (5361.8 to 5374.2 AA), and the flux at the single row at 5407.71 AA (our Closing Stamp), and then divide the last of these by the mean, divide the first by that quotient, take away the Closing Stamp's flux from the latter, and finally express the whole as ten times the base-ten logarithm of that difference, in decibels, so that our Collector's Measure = -10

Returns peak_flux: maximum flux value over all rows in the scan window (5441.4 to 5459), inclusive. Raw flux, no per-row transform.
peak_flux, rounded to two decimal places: 5.93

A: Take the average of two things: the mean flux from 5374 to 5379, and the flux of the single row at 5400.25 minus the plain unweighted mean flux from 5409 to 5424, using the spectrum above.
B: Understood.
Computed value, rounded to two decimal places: 2.63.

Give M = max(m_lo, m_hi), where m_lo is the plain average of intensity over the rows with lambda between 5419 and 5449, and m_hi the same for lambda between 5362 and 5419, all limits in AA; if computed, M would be 5.58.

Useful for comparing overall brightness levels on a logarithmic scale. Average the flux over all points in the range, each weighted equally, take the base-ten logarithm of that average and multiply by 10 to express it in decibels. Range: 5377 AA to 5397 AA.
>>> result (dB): 7.44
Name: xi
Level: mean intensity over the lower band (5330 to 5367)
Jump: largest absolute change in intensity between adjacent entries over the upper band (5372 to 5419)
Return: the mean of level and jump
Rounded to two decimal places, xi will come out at 3.04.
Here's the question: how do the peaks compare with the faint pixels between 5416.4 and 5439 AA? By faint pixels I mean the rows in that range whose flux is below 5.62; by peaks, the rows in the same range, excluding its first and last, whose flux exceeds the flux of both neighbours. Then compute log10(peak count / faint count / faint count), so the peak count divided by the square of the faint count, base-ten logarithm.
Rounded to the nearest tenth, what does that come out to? -1.9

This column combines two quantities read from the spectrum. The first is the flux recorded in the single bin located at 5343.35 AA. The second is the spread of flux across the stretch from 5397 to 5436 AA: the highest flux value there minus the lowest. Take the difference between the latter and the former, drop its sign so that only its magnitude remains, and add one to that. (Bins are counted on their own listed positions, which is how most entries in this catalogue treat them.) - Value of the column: 6.26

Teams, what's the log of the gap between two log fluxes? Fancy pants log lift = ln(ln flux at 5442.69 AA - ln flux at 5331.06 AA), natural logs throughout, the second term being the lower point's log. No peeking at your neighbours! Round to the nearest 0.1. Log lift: -2.4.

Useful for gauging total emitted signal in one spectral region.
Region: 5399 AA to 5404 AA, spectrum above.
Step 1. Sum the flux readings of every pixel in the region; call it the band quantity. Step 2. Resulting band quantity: 10.7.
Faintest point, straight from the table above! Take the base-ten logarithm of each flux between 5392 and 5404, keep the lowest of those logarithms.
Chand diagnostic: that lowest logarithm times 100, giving 72.4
